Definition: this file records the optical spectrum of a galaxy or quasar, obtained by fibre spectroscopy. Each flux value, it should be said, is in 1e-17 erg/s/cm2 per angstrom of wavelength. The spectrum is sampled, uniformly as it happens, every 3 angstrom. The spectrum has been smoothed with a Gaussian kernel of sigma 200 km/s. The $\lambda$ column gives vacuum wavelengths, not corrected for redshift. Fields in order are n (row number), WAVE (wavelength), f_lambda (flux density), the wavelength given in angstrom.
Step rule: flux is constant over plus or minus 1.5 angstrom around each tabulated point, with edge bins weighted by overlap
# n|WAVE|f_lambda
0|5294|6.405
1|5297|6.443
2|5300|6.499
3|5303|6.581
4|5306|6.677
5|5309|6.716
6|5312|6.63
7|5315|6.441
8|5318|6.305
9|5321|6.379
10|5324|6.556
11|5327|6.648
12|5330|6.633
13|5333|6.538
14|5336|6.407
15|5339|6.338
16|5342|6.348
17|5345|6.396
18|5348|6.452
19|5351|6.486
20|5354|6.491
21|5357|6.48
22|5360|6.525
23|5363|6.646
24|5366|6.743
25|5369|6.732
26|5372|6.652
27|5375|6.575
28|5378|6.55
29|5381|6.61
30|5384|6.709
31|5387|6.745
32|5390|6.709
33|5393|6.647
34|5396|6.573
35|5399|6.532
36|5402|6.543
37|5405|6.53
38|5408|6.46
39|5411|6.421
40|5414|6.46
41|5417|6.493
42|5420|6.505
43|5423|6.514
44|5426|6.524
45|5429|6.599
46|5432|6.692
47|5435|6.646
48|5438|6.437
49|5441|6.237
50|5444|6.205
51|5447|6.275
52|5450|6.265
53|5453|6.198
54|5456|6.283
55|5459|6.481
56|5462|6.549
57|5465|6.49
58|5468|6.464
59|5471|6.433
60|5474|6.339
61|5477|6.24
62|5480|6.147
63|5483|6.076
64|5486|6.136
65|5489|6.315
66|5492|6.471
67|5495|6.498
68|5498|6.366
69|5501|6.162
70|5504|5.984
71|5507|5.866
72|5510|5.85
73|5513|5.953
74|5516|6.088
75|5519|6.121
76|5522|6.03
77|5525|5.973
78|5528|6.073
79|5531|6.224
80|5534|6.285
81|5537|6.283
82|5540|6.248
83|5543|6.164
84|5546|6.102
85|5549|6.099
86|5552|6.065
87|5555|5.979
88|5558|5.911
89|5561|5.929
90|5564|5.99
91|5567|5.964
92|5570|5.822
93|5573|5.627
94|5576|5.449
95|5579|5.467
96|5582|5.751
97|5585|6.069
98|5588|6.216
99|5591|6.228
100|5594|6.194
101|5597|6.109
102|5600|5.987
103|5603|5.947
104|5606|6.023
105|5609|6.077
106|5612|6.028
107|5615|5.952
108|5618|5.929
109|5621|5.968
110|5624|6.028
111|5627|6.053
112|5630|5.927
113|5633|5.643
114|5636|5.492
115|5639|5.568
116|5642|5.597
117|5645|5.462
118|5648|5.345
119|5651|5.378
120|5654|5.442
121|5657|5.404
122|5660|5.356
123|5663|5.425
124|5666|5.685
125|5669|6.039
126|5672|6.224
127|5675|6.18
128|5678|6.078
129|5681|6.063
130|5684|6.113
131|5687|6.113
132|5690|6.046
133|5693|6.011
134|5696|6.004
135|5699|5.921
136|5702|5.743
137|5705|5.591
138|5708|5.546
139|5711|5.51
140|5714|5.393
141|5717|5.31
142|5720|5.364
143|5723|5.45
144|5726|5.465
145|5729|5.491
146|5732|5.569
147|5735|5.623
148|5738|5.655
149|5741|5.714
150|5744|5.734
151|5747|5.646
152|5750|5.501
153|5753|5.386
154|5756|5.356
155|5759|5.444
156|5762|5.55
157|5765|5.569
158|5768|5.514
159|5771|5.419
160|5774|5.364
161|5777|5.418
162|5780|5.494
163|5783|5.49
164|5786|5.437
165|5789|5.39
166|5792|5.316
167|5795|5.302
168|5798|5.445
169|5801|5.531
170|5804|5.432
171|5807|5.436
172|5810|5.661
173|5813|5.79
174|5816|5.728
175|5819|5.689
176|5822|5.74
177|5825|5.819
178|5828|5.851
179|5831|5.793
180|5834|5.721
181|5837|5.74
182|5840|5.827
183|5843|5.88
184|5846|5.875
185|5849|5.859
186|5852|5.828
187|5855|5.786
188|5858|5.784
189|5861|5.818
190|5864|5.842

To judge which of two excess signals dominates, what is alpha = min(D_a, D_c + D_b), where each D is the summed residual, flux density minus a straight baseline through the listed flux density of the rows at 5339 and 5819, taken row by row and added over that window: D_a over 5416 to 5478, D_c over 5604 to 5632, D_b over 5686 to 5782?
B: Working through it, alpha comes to -6.5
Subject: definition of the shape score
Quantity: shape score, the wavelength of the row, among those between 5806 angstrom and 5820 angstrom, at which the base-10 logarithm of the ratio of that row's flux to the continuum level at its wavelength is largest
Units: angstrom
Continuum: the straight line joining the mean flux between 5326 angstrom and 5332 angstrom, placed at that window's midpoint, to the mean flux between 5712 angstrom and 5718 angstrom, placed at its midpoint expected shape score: 5813 angstrom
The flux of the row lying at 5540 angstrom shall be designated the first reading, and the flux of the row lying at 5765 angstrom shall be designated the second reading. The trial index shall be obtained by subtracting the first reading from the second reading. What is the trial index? -0.68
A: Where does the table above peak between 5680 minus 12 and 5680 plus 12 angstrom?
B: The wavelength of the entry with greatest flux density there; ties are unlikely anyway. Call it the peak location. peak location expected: 5672 angstrom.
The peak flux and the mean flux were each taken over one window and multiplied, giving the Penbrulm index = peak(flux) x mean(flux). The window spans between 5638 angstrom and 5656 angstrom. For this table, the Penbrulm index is 30.6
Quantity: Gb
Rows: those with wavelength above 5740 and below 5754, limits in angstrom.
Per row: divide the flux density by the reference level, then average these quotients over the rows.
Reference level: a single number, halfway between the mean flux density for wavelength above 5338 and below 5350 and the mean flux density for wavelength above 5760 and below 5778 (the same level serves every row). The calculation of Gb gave 0.94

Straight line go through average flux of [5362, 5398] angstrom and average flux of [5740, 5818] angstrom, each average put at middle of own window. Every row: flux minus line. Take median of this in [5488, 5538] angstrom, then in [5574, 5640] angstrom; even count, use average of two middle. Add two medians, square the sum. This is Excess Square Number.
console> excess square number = 0.021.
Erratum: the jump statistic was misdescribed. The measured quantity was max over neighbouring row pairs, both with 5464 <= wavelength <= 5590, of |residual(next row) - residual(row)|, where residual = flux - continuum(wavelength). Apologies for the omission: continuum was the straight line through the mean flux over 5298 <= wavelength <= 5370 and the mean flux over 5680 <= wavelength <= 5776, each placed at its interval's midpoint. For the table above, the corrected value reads 0.32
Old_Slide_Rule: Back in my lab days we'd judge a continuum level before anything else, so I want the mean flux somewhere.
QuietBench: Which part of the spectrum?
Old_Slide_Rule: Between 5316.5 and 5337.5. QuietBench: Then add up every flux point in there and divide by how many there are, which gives 6.5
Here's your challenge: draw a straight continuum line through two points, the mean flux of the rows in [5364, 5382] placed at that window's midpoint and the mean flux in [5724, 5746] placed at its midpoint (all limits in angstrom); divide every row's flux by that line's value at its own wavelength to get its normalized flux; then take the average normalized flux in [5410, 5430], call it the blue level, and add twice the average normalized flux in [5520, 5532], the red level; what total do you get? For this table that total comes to 2.96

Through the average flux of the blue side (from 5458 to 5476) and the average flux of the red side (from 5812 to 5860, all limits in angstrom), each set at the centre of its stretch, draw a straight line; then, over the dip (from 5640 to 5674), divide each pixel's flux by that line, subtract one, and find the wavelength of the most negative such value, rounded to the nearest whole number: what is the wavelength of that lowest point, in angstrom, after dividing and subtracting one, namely 5648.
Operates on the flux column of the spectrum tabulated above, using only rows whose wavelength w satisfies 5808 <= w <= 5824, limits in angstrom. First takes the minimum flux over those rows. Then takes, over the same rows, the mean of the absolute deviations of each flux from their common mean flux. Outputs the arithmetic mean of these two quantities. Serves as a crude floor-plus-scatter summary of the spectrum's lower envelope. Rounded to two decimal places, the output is 2.85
